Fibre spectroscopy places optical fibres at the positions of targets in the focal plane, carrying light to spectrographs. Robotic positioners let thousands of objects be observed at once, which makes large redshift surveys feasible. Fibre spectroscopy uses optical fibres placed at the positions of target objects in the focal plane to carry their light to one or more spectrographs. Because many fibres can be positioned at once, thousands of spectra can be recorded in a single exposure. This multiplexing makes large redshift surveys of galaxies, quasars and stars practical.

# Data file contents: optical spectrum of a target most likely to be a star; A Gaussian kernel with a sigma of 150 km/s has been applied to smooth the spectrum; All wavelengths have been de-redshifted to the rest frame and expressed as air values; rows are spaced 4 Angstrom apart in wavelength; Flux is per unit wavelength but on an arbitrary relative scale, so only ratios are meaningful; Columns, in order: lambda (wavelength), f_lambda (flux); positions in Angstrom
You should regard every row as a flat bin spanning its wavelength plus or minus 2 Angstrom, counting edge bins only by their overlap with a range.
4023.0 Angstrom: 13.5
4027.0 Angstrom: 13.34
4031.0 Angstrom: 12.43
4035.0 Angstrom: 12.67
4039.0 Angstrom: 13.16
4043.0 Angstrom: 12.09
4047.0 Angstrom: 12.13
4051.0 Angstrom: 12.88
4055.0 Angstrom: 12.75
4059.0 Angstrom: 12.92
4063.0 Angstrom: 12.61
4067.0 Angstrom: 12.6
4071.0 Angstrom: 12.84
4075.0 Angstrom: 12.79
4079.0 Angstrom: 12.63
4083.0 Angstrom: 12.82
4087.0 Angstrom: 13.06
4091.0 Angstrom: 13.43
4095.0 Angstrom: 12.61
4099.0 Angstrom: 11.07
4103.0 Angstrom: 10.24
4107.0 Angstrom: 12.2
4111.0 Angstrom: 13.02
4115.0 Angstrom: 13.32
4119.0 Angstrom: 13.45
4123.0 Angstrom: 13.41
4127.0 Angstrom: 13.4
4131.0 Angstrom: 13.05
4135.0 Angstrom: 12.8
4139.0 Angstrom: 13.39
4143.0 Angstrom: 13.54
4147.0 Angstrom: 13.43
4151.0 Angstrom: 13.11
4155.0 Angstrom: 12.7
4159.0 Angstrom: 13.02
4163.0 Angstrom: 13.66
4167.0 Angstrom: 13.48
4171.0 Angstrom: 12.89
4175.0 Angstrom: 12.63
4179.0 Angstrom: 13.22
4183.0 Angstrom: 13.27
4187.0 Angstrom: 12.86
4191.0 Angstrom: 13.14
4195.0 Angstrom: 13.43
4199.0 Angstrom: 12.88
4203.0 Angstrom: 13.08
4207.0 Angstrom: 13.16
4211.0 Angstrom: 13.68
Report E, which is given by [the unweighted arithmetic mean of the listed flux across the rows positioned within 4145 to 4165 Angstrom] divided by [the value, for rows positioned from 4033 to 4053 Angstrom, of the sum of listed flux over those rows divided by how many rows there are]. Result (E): 1.05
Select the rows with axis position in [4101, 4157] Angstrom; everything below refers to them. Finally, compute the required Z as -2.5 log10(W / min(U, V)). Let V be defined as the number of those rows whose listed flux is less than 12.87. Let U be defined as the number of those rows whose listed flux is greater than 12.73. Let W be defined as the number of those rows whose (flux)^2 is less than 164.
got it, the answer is 0.0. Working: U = 11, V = 4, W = 4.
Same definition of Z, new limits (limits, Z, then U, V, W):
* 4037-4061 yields 0.0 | 4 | 3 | 3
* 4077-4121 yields 0.2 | 6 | 6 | 5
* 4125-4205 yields 0.3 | 18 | 4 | 3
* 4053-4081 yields -0.2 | 4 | 6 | 5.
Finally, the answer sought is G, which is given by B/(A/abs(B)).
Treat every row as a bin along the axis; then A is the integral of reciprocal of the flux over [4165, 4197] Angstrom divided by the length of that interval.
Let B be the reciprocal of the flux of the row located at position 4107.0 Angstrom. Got 0.088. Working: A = 0.0763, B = 0.082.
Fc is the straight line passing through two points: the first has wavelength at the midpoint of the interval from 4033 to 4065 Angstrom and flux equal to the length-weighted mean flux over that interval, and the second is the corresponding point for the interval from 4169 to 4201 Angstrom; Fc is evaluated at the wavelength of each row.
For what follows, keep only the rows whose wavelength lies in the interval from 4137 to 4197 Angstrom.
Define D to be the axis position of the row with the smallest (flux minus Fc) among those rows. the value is 4175.0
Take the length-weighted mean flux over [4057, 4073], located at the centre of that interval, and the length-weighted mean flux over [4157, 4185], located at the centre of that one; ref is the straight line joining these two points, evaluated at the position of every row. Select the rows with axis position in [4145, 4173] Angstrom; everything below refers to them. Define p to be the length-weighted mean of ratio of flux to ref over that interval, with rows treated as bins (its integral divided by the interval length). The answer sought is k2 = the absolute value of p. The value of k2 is 1.00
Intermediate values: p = 1.005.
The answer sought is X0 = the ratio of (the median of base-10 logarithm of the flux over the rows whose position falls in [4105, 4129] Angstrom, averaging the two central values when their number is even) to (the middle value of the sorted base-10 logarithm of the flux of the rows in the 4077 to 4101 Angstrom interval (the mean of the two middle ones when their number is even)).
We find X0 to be 1.02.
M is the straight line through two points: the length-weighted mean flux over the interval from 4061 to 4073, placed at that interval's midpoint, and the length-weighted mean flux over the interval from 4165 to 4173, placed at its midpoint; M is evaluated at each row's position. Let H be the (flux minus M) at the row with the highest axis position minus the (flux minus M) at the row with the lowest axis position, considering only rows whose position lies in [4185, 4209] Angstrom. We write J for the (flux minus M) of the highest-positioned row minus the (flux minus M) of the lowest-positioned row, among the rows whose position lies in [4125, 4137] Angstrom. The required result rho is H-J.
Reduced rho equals 0.8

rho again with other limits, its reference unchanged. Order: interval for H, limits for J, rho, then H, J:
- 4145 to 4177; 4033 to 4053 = -1.1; -0.9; 0.1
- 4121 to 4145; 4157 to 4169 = -0.4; 0.0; 0.4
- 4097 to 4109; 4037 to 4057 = 1.6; 1.1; -0.5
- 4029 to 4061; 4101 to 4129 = -2.7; 0.4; 3.0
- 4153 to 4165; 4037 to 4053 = 1.3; 0.9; -0.3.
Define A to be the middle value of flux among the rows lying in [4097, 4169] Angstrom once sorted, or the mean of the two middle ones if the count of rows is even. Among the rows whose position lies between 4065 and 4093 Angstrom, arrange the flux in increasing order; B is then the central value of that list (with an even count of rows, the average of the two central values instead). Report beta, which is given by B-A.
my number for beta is -0.4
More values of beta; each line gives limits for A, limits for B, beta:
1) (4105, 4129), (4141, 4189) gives -0.2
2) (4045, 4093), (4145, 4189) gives 0.3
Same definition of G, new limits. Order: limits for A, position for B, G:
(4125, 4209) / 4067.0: 0.083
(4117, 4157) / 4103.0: 0.126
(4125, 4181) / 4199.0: 0.079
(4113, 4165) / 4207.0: 0.076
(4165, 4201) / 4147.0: 0.073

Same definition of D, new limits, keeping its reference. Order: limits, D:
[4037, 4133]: 4103.0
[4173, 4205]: 4175.0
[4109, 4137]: 4135.0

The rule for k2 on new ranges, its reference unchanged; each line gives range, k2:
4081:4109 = 0.95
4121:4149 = 1.02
